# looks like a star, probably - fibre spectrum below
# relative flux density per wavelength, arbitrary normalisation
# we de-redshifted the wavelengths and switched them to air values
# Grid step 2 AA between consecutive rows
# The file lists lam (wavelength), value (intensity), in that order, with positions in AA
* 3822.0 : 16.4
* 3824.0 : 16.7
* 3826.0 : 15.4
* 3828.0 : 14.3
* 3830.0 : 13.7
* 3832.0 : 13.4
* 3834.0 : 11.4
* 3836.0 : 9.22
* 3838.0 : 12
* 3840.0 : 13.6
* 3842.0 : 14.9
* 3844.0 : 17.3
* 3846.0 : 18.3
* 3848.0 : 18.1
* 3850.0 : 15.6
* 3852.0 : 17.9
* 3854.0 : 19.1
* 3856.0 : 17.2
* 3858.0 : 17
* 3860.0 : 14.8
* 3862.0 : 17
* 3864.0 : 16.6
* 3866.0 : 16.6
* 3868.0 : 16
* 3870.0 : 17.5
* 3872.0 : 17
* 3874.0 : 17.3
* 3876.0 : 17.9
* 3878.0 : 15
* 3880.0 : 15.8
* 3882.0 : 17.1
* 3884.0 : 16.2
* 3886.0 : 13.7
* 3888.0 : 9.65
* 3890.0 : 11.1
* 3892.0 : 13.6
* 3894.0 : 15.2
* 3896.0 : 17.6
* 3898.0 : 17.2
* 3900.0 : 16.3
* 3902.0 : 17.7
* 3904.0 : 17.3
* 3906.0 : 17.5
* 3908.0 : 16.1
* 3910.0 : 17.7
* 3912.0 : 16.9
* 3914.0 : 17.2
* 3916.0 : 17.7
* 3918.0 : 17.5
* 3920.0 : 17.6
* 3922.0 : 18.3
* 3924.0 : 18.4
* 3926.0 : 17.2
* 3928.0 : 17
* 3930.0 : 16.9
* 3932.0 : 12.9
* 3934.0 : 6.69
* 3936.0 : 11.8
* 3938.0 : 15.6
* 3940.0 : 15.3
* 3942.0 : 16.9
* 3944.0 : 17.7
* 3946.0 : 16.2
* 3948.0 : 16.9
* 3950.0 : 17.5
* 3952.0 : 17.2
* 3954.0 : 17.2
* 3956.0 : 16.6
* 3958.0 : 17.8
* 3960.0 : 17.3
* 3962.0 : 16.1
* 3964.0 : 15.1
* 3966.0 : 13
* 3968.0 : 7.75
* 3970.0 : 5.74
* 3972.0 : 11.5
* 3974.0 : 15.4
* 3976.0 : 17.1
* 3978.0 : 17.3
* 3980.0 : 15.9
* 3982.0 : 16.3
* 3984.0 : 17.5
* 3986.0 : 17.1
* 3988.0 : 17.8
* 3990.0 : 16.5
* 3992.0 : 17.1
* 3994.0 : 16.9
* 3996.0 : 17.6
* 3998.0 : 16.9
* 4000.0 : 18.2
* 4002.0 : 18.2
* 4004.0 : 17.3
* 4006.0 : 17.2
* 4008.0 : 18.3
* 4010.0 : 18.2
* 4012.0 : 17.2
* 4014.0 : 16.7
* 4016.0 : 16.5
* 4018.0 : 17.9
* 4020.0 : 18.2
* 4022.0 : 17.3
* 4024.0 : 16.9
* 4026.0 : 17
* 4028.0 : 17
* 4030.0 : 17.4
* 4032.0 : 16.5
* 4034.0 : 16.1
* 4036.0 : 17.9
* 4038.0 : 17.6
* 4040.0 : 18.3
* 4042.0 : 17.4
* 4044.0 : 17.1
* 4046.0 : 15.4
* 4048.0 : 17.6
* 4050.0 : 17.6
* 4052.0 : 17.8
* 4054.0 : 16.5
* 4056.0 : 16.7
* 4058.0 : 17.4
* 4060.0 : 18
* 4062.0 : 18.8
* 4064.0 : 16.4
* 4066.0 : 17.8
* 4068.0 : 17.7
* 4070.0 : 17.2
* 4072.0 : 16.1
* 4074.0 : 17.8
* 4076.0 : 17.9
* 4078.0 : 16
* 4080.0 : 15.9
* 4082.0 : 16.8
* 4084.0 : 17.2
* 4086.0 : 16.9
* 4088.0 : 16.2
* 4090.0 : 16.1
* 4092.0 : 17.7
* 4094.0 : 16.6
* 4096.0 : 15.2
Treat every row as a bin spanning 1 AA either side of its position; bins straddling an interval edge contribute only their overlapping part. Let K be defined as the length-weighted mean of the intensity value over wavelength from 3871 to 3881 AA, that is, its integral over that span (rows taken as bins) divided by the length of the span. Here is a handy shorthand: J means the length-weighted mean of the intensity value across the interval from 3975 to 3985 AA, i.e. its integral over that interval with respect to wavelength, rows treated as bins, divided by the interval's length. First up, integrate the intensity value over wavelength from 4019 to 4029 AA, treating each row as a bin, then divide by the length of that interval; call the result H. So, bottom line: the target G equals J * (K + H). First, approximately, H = 17.3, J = 16.8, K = 16.6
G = 570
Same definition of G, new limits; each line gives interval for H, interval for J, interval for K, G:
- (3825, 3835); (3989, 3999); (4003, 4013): 532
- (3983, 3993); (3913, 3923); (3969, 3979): 541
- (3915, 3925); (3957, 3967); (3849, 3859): 559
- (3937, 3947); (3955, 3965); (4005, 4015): 561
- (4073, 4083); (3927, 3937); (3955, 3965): 437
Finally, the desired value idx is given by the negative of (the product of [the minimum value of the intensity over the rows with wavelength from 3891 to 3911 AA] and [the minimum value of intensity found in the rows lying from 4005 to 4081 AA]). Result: -209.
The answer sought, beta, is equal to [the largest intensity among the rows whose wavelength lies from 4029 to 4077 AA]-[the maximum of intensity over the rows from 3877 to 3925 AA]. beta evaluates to 0.40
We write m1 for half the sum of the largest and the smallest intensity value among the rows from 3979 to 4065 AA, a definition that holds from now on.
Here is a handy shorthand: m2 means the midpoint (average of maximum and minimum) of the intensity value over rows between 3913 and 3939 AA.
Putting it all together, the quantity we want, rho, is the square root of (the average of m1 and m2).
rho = 3.85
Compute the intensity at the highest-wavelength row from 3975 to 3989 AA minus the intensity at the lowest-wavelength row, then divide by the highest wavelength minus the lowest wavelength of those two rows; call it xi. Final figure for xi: 0.06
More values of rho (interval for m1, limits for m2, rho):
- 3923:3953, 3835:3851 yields 3.63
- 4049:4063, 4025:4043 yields 4.17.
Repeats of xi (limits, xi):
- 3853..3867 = -0.21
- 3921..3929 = -0.22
